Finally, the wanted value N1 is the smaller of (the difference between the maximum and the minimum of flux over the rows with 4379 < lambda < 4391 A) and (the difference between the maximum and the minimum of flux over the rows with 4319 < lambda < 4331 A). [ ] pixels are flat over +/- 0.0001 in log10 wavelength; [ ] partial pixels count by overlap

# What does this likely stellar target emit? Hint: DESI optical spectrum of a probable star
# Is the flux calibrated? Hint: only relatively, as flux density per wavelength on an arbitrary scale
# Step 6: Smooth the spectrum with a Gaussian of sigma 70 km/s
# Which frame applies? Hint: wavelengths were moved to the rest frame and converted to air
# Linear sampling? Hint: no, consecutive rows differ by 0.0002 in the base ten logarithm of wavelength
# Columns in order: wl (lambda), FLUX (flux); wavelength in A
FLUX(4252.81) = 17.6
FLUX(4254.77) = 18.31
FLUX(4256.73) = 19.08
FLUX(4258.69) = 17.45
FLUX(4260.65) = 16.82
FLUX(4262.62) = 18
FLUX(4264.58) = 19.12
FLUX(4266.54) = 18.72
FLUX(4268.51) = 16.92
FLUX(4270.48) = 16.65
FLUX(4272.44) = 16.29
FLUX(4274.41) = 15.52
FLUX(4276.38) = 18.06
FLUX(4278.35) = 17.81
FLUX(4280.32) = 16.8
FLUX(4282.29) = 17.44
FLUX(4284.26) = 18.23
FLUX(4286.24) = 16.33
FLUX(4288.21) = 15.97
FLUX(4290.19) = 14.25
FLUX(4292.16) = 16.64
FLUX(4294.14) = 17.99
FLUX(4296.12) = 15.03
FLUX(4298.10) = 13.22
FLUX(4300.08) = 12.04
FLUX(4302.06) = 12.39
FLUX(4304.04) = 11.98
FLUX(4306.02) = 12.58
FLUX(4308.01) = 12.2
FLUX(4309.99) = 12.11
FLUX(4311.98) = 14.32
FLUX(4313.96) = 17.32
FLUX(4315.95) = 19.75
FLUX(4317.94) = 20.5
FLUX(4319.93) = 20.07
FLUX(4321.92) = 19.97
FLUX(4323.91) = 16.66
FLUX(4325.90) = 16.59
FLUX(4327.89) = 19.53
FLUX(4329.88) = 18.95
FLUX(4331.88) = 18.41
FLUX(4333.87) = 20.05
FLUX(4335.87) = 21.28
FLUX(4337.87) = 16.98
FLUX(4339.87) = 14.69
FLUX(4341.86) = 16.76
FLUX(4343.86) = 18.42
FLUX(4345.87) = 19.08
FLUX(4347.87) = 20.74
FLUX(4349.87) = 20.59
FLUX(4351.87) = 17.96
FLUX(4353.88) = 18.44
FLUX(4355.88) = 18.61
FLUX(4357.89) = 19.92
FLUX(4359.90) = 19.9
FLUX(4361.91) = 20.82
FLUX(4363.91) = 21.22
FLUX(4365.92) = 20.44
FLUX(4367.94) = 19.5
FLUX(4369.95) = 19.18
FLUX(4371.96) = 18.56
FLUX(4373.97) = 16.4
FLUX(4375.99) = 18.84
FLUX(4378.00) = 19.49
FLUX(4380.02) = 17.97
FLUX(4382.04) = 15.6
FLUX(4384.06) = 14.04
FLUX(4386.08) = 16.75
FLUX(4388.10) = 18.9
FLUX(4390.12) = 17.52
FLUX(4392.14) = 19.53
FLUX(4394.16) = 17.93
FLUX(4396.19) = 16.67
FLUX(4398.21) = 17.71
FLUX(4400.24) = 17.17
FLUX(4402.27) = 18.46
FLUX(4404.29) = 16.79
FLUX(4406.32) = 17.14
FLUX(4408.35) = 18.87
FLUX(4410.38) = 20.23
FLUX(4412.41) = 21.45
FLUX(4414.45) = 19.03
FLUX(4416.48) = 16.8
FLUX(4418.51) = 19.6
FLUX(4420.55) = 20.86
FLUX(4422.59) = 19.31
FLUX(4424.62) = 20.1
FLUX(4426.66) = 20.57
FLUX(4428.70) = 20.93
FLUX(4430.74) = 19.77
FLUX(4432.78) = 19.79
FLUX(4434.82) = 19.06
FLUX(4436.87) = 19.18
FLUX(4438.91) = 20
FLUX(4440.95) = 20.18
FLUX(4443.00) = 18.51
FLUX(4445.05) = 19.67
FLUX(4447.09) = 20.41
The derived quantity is 3.48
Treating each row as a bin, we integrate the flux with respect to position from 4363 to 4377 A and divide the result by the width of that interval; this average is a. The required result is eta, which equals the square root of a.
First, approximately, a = 19.1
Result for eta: 4.38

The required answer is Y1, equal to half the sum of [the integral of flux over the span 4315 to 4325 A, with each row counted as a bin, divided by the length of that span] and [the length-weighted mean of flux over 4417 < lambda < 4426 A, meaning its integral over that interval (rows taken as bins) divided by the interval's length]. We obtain 19.6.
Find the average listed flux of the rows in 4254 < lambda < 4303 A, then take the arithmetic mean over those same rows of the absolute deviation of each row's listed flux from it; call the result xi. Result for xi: 1.47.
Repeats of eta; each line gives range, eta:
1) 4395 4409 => 4.18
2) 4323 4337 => 4.33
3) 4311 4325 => 4.29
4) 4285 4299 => 3.96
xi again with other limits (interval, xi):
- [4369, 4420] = 1.27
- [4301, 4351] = 2.62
